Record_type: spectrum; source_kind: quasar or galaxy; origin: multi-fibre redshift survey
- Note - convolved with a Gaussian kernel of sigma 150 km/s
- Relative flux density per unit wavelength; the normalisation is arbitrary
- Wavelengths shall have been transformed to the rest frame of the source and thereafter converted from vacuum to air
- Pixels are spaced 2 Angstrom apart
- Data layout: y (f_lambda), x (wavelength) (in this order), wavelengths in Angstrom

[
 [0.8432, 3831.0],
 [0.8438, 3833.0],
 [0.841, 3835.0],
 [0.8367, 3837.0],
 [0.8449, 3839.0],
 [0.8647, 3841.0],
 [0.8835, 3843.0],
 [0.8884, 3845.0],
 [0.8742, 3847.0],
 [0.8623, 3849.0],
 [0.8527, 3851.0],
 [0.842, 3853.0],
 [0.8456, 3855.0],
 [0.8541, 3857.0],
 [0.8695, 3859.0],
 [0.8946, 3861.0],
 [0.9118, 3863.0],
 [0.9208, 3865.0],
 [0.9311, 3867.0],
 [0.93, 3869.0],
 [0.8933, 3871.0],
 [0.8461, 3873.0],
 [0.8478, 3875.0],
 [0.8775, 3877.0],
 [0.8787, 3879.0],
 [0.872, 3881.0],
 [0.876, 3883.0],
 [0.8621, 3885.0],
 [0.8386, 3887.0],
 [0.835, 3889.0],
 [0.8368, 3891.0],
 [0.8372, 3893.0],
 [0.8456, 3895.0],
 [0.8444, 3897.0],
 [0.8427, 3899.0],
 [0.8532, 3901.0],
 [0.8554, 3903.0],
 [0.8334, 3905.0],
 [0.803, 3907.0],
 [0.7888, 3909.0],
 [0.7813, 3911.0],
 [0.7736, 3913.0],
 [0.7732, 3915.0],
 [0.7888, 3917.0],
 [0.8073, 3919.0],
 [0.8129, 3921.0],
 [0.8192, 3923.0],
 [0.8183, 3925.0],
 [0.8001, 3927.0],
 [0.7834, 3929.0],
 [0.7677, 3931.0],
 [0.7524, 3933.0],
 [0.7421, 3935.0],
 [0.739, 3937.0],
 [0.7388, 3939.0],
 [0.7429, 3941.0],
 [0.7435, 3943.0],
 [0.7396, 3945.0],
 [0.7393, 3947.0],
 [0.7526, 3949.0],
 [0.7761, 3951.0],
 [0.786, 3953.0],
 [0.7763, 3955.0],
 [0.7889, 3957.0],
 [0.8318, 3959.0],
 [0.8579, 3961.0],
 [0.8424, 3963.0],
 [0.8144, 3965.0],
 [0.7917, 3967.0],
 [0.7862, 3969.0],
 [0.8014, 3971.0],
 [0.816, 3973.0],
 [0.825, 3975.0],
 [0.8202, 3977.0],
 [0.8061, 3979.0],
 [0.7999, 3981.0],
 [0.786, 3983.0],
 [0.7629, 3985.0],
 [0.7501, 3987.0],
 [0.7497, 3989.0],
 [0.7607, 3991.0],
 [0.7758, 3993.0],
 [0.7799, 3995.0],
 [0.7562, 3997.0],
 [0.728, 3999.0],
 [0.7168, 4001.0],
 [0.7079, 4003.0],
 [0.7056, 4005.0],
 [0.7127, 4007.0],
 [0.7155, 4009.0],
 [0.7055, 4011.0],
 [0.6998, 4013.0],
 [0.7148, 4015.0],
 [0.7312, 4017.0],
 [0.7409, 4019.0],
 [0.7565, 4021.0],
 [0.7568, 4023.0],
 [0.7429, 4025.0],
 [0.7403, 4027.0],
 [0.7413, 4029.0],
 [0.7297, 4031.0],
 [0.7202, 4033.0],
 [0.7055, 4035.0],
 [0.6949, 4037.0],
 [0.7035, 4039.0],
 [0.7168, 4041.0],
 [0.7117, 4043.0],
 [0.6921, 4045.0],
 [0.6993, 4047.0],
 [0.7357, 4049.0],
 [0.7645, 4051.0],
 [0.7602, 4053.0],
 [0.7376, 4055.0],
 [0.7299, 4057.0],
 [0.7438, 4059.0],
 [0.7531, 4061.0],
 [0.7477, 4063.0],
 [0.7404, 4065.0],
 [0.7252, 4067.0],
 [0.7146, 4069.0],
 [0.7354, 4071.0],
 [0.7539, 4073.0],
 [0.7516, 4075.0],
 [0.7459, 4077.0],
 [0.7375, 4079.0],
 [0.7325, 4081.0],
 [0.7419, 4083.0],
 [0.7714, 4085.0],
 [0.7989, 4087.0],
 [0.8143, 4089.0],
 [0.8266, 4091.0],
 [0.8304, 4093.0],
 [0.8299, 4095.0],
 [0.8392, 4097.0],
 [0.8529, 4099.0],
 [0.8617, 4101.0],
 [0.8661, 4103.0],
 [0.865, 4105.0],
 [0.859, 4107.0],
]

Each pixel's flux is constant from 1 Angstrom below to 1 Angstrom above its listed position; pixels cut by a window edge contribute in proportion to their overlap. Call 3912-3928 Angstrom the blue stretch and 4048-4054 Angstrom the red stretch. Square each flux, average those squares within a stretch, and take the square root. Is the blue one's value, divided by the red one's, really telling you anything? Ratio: 1.06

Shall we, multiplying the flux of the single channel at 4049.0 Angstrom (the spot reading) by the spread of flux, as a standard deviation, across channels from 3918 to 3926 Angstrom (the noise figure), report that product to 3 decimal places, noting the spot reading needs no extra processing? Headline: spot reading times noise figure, 0.004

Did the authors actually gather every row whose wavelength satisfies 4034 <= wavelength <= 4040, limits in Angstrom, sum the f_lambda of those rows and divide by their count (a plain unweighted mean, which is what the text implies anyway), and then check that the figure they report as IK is 0.701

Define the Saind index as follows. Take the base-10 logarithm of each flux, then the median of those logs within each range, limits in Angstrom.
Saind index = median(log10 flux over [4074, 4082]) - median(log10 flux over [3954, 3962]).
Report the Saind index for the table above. -0.038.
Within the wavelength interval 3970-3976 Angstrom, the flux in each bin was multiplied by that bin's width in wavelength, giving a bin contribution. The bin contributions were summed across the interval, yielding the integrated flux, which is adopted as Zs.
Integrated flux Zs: 4.9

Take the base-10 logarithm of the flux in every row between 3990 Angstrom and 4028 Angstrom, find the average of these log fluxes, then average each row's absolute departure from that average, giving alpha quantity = 0.013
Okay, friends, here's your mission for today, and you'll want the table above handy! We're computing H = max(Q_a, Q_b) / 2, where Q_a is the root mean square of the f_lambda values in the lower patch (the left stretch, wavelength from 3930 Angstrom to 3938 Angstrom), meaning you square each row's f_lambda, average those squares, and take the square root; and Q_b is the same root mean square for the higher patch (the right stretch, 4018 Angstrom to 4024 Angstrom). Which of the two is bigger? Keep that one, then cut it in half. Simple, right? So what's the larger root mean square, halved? 0.38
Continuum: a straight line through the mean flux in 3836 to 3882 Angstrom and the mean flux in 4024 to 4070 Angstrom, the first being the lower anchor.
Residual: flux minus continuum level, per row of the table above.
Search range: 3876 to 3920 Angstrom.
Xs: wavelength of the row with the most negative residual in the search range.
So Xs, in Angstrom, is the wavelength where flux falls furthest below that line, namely 3913.0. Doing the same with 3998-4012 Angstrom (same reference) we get 4005.0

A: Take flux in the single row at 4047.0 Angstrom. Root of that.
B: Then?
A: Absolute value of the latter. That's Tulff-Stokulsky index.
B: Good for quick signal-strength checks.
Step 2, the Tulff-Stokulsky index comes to 0.84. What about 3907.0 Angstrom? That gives 0.90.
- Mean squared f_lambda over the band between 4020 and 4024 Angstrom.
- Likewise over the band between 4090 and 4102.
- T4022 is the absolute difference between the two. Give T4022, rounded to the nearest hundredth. 0.13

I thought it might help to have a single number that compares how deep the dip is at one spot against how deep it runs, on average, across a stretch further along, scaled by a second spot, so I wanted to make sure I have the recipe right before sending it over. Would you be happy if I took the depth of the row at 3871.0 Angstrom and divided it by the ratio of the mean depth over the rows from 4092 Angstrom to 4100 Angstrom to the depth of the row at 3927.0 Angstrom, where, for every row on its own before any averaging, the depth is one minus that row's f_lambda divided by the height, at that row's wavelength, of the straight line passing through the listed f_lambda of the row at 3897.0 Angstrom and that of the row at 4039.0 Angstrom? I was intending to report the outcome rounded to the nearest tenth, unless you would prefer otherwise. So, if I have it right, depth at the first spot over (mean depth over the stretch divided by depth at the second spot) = 0.0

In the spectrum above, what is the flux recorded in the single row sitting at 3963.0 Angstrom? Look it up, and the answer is 0.8424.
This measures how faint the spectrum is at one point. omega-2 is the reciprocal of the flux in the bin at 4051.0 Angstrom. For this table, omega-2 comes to 1.31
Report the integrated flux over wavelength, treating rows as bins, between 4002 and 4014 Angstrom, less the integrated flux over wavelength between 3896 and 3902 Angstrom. 3.4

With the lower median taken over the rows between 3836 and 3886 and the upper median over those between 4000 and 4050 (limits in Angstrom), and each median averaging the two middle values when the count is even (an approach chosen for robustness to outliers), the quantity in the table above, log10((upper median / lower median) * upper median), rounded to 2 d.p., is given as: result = -0.23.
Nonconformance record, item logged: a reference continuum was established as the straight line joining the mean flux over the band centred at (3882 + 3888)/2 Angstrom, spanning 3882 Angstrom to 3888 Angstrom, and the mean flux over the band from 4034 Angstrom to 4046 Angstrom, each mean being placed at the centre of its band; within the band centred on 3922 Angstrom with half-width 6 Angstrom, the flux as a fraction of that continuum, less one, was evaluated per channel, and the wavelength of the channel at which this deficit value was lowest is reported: 3917.0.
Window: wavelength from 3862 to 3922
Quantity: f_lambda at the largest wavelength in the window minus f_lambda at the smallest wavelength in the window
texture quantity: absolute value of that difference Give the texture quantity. 0.099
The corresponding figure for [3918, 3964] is 0.035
